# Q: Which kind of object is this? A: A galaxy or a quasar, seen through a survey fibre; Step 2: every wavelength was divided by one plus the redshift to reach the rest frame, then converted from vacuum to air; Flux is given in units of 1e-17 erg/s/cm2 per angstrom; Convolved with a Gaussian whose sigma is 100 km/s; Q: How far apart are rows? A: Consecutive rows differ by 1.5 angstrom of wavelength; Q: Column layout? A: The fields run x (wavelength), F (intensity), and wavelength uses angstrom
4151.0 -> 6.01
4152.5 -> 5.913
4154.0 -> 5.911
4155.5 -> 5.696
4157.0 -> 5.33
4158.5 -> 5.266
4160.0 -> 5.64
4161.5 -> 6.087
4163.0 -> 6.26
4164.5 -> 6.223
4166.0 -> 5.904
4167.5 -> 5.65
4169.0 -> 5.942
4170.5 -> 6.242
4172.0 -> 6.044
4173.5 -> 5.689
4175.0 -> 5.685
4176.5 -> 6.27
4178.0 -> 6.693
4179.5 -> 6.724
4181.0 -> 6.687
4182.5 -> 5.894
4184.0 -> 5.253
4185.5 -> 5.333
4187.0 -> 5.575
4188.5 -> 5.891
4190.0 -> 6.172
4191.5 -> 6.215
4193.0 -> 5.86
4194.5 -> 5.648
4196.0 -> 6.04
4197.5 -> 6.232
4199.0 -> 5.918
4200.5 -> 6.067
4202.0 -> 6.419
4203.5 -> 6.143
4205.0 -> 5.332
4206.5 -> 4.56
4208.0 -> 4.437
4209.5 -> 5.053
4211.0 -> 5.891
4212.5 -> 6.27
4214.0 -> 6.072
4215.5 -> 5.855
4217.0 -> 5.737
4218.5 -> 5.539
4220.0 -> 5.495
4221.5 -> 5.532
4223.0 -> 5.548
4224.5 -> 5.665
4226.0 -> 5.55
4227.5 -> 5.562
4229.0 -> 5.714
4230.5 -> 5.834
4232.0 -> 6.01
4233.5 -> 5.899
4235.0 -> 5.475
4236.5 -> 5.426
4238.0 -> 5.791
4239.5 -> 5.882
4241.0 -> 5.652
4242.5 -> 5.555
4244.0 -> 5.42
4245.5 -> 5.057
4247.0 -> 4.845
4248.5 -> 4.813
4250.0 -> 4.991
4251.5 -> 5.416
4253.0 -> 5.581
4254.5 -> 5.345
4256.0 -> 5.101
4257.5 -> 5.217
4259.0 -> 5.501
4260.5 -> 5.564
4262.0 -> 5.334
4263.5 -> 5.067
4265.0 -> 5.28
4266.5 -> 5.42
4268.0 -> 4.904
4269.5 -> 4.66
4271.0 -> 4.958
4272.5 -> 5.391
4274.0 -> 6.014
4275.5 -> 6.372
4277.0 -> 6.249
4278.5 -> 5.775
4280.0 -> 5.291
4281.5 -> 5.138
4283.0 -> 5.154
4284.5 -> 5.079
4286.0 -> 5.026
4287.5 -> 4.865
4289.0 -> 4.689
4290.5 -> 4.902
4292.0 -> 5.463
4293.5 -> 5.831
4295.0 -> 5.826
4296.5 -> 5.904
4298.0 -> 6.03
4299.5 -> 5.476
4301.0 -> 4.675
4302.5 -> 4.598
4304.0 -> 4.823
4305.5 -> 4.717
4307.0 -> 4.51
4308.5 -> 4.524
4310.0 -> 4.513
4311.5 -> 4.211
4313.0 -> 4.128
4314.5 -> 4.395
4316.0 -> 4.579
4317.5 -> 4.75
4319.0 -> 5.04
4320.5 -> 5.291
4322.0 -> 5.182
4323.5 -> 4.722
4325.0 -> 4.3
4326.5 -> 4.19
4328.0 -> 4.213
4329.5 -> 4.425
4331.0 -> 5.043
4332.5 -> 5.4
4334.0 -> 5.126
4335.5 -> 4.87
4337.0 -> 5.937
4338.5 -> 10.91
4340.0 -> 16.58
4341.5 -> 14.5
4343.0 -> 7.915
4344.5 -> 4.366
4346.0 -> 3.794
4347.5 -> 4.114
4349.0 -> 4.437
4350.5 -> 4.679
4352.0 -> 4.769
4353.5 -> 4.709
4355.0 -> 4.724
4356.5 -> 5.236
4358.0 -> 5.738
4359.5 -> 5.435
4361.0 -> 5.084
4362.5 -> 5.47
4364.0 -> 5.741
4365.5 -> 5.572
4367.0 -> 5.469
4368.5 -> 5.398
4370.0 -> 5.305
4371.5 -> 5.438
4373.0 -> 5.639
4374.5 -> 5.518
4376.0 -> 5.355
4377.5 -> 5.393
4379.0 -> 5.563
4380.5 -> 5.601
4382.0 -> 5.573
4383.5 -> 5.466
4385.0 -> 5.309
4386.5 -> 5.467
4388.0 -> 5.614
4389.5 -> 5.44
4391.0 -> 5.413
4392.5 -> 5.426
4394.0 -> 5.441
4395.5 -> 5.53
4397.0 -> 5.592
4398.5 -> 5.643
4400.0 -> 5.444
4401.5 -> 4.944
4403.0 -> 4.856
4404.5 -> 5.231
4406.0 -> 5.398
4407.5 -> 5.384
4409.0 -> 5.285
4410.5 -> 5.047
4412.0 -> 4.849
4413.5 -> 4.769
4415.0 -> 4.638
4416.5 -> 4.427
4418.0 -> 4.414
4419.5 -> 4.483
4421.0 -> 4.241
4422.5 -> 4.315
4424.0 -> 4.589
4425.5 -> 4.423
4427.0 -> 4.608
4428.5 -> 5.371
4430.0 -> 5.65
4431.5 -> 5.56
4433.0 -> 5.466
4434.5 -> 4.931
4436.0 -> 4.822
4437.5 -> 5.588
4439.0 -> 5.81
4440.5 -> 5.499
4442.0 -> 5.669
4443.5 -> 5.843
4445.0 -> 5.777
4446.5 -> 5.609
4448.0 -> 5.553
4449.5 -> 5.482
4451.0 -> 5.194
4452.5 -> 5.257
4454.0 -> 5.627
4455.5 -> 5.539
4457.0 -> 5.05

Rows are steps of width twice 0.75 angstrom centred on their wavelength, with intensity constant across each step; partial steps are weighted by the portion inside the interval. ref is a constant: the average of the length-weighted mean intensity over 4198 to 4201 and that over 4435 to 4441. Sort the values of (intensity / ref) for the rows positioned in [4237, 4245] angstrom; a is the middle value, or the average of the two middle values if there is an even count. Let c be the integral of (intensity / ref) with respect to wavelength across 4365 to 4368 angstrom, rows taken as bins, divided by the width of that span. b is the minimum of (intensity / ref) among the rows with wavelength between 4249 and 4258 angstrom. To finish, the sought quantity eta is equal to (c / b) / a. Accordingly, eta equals 1.11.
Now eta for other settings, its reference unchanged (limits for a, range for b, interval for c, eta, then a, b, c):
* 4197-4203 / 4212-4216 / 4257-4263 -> 0.86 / 1.08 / 1.03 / 0.95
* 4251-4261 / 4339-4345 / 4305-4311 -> 1.10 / 0.95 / 0.77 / 0.80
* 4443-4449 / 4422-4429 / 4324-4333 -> 1.06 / 1.00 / 0.76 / 0.80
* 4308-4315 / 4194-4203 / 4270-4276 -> 1.29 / 0.77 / 0.99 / 0.98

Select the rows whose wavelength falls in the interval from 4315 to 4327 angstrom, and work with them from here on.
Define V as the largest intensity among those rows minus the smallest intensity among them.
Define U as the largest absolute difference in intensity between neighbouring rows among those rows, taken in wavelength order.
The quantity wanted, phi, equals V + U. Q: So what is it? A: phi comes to 1.6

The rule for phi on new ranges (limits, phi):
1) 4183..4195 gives 1.3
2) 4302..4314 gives 1.0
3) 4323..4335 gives 1.8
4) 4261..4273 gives 1.3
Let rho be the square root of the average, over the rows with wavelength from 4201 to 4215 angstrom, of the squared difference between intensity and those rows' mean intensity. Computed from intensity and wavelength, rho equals 0.71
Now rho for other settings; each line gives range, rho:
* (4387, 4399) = 0.09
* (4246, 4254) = 0.31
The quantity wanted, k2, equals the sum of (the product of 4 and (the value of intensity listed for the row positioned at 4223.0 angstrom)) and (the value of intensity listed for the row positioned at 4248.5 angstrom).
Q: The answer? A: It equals 27.0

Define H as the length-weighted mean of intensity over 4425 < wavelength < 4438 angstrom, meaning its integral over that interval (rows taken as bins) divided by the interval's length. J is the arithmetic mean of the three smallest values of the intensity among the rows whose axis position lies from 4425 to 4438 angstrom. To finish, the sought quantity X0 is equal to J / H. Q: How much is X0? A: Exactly 0.89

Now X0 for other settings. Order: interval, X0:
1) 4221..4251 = 0.89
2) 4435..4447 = 0.95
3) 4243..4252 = 0.96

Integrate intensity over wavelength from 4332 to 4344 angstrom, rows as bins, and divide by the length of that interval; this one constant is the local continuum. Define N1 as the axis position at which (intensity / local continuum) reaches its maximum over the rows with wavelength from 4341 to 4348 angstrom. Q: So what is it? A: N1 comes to 4341.5 angstrom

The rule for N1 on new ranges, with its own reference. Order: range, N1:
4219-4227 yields 4224.5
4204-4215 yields 4212.5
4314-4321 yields 4320.5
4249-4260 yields 4253.0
